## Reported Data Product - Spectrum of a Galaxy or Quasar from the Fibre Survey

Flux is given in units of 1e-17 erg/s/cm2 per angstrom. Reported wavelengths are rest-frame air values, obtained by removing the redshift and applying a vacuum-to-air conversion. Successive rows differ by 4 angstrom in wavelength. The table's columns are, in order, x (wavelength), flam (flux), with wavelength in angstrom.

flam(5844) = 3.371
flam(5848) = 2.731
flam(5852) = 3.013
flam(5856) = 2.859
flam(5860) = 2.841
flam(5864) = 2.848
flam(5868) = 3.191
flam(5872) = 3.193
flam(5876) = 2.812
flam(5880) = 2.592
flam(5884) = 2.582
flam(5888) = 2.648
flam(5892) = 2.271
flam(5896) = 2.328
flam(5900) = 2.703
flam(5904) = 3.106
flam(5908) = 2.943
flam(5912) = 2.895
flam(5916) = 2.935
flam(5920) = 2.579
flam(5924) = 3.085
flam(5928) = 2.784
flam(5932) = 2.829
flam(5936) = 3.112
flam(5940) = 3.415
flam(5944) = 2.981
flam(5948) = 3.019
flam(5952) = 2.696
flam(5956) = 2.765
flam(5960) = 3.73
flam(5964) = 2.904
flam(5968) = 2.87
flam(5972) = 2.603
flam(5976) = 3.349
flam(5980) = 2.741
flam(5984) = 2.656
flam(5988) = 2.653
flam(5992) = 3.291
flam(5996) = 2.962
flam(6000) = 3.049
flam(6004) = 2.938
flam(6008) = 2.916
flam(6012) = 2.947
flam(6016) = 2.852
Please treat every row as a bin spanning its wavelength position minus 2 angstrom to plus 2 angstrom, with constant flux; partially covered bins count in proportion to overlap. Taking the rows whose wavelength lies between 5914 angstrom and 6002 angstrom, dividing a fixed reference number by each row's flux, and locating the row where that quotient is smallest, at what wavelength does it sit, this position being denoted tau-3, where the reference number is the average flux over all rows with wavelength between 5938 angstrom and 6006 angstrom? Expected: 5960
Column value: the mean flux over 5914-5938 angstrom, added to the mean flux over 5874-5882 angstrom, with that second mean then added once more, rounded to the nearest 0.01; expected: 8.29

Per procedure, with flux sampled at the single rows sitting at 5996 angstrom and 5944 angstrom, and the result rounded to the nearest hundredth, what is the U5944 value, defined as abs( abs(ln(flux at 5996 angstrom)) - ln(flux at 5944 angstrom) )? 0.01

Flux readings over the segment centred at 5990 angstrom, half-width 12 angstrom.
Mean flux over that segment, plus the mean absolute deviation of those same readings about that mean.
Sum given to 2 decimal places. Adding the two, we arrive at 3.10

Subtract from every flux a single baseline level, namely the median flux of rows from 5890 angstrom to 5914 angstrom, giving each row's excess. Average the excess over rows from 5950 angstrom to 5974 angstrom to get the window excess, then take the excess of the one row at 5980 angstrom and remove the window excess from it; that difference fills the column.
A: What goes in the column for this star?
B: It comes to -0.19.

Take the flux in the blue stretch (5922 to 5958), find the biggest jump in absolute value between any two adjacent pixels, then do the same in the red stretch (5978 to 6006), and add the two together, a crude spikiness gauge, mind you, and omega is 1.07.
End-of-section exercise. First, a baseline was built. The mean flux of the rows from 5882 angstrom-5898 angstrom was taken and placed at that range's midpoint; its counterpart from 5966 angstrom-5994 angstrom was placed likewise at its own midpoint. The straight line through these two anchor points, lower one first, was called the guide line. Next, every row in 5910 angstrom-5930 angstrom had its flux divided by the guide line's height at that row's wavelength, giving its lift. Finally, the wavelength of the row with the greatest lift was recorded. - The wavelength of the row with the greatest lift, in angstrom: 5924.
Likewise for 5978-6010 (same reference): 5992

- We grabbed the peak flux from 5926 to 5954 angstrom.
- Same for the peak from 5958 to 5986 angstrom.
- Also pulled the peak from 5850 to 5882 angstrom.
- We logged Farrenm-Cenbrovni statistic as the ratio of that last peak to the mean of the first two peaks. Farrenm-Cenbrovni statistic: 0.89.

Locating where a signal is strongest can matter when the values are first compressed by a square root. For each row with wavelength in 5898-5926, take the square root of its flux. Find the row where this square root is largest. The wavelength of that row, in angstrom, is 5904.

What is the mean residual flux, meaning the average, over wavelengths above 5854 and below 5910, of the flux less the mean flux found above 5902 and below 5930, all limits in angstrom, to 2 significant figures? -0.12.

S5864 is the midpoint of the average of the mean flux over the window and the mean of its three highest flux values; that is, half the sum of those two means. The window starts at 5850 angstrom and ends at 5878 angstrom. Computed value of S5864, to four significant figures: 3.049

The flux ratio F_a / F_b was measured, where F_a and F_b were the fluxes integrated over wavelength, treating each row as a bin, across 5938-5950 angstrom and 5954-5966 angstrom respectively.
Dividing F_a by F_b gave 1.00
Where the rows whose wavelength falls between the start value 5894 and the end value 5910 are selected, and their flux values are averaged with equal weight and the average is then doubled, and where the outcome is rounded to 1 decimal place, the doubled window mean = 5.5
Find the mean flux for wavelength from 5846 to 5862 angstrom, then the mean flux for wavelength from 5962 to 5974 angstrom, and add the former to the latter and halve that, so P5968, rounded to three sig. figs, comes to 2.83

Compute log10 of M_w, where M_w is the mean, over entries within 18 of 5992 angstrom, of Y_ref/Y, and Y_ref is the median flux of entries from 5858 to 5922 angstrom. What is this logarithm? -0.0159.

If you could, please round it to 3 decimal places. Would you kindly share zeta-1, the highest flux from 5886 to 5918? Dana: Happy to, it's 3.106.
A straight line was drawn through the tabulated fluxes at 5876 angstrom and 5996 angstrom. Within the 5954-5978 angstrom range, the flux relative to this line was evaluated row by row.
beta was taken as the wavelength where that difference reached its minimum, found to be 5972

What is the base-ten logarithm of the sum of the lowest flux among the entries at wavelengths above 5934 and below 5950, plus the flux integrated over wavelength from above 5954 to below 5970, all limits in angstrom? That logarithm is 1.72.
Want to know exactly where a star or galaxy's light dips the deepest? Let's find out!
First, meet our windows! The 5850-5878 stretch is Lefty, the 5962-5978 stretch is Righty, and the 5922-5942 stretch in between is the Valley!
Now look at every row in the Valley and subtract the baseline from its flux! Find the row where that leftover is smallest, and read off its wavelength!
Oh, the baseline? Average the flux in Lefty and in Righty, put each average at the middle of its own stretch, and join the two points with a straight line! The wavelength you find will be 5928 angstrom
